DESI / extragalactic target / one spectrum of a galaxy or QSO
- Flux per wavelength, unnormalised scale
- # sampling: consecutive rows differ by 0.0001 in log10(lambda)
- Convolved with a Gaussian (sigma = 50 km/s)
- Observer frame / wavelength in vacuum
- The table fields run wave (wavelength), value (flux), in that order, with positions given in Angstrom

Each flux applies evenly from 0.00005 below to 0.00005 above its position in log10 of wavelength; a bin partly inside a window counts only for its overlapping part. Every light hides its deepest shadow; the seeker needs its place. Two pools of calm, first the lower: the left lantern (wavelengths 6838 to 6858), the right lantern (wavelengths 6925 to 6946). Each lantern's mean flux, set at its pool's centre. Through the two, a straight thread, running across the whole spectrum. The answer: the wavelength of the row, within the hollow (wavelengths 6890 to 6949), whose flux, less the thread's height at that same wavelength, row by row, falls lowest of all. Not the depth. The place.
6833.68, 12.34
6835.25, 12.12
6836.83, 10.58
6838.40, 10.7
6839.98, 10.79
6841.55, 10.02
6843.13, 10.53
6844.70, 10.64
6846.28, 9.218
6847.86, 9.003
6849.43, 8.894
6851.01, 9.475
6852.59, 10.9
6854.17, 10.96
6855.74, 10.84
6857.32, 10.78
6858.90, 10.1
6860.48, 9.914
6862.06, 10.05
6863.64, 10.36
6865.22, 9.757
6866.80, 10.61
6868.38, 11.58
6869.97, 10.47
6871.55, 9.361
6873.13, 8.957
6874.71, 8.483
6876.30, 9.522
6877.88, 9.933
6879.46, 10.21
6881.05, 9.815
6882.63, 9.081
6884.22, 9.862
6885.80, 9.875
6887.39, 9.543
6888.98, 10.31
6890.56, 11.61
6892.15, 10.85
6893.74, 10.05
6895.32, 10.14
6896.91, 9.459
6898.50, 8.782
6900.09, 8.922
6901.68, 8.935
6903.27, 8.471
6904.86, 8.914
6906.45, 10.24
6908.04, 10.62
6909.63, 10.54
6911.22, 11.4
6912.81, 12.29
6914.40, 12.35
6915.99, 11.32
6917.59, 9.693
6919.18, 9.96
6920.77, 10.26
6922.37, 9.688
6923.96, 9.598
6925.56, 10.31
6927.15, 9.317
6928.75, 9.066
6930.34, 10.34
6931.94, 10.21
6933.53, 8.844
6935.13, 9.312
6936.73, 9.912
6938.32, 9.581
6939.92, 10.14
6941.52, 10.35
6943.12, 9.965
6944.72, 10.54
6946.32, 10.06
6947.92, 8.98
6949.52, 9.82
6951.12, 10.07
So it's 6903.27 Angstrom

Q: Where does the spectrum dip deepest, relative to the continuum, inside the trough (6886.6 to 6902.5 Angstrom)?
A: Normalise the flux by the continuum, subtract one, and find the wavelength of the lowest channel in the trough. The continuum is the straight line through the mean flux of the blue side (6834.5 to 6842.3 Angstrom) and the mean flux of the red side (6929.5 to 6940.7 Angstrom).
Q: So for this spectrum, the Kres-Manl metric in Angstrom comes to 6898.50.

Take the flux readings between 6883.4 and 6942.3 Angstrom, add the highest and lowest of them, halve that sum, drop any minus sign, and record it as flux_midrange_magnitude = 10.4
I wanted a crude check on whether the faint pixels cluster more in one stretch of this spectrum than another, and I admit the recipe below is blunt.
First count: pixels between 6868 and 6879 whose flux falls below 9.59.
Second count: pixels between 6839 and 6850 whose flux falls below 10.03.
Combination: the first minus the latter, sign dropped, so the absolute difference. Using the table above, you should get 0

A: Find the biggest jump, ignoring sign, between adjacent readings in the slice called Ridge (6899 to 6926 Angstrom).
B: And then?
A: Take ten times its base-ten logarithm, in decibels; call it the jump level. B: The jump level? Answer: 2.11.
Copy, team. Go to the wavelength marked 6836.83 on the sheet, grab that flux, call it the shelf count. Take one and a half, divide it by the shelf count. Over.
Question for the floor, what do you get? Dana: 0.142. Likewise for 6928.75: 0.165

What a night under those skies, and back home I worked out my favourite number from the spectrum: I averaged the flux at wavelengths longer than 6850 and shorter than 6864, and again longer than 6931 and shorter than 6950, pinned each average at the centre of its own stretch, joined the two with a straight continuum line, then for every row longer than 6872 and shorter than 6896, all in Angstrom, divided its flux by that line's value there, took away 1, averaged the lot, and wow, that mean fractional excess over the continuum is -0.03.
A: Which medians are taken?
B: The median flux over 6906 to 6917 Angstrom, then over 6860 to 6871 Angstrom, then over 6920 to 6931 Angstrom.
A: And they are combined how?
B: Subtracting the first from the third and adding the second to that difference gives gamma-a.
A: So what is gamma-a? 8.7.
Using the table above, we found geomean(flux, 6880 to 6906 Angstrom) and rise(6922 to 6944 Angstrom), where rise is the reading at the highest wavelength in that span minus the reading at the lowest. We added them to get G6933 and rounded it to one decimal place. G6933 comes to 9.9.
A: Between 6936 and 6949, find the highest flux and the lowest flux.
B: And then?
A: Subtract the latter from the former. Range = 1.56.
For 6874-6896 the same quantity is 3.13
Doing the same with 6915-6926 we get 1.72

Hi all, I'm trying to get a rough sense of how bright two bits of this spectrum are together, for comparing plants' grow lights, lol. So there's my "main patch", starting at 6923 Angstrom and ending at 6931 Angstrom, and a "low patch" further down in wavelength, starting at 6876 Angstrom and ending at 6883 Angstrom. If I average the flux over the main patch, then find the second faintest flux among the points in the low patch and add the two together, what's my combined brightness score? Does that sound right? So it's 19.2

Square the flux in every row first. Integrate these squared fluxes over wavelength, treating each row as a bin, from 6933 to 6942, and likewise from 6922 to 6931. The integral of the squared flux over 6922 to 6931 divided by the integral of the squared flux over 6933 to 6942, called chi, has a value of 1.00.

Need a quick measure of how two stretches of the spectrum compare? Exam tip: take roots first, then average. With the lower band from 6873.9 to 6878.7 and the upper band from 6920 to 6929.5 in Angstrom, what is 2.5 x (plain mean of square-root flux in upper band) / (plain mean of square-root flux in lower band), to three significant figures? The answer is 2.55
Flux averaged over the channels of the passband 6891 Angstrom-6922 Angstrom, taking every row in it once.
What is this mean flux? 10.2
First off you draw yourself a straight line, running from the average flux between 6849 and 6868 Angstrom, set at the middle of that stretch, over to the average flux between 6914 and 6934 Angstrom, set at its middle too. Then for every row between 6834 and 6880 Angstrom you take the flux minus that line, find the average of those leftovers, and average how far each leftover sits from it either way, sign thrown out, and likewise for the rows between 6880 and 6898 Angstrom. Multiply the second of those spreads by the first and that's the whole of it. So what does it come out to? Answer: 0.32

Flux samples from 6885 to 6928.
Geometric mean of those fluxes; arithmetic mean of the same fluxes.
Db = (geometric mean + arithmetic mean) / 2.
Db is 10.1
